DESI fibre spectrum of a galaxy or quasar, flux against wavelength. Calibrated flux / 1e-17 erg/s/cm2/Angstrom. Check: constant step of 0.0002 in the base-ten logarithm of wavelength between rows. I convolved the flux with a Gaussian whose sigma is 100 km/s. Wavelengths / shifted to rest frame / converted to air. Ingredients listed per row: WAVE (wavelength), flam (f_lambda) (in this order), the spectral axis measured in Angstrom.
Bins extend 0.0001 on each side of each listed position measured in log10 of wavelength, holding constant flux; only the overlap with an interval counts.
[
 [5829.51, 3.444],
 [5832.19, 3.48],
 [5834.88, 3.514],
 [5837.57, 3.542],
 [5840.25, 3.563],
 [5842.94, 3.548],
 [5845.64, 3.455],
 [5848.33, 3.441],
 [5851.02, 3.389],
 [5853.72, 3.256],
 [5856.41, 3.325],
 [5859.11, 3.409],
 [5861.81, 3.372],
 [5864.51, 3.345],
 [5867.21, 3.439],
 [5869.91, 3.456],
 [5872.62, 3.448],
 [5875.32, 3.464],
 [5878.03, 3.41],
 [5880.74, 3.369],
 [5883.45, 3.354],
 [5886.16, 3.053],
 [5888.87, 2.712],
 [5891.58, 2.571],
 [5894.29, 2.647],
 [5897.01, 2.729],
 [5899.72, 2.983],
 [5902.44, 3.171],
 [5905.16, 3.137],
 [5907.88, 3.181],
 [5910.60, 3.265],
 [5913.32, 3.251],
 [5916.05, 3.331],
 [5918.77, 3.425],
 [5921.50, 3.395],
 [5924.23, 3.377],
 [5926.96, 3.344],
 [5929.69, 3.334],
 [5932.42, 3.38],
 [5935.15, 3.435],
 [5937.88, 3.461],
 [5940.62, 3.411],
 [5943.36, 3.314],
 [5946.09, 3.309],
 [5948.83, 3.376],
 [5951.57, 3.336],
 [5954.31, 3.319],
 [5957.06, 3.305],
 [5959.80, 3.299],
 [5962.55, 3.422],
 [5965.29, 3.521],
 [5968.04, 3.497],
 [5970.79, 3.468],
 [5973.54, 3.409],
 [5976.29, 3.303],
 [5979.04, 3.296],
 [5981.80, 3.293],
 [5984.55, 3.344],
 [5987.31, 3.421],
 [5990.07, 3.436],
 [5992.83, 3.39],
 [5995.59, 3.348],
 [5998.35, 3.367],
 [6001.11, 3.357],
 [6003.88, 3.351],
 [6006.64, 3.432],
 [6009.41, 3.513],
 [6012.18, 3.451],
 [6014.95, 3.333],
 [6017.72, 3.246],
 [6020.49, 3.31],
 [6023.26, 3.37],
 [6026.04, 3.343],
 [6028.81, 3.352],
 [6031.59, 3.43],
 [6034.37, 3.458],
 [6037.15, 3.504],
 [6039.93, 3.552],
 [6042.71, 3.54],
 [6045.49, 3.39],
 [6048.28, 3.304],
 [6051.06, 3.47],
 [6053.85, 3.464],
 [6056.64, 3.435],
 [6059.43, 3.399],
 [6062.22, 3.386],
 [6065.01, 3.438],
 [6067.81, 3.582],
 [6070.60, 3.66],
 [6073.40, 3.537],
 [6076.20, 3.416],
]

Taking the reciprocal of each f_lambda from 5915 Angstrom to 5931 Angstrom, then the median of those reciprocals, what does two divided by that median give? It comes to 6.72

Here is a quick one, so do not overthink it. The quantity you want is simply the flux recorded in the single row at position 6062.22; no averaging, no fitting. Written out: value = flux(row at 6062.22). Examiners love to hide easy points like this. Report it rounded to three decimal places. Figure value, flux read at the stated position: 3.386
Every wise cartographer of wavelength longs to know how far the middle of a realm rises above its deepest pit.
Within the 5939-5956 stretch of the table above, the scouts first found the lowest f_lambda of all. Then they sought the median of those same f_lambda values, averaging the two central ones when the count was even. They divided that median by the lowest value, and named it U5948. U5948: 1.01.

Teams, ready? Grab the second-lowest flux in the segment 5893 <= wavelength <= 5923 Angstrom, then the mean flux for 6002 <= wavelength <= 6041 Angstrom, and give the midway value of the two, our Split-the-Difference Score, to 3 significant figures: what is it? 3.07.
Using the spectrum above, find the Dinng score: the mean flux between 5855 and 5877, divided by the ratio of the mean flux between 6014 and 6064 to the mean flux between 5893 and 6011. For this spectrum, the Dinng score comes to 3.32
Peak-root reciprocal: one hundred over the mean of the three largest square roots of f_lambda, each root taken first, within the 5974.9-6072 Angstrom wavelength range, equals 52.7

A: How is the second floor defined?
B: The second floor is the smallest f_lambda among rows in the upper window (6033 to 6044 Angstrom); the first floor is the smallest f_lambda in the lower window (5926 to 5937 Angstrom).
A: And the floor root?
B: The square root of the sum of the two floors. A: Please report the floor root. 2.61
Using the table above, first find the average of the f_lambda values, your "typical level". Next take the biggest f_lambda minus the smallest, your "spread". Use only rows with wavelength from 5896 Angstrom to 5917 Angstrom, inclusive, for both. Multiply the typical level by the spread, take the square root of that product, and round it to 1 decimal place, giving 1.4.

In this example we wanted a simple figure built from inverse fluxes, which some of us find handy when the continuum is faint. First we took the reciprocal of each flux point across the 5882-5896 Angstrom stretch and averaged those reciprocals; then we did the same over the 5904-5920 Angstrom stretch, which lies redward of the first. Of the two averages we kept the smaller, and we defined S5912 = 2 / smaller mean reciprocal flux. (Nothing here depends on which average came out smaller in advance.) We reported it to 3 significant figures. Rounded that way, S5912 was 6.52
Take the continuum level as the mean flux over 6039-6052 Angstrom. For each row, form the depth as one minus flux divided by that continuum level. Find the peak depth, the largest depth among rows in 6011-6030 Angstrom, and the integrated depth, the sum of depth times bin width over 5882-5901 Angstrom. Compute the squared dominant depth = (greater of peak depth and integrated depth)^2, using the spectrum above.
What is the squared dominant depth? 10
